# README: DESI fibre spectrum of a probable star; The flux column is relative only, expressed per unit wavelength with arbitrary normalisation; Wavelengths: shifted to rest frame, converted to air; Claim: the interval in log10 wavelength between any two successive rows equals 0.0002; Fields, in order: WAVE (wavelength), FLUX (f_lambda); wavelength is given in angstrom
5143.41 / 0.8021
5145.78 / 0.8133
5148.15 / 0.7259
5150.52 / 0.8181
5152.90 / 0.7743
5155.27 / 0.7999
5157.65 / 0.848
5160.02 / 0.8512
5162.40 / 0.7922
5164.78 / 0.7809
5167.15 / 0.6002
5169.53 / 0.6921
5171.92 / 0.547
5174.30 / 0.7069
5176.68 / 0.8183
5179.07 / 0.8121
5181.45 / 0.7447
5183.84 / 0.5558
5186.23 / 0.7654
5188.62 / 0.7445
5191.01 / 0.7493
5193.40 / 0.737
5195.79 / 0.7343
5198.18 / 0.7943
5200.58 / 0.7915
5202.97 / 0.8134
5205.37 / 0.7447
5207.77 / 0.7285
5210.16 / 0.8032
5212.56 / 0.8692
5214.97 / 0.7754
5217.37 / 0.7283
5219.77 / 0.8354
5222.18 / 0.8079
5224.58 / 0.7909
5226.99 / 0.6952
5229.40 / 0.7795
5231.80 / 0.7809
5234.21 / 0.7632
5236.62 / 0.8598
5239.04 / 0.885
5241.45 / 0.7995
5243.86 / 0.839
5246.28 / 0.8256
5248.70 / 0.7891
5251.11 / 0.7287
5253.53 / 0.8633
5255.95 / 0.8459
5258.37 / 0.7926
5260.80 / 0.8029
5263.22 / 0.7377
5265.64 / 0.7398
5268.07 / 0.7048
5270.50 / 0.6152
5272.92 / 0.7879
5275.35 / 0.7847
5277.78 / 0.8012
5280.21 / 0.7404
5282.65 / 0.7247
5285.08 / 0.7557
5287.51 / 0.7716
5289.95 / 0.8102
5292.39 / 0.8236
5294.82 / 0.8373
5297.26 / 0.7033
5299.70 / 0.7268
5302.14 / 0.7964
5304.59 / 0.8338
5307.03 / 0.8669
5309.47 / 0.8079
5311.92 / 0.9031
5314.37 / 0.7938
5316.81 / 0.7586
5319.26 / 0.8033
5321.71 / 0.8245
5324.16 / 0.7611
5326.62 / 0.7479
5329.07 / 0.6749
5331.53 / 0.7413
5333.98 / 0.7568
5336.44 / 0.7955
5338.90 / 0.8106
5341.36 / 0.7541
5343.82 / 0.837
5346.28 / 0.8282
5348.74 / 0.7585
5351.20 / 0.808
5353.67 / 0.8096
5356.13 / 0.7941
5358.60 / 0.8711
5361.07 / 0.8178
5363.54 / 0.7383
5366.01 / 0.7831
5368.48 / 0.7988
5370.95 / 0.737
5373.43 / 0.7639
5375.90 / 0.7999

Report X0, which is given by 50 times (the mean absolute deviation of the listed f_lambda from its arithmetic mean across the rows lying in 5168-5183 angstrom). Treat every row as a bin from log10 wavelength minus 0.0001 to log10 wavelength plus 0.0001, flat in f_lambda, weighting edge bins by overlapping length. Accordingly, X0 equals 3.58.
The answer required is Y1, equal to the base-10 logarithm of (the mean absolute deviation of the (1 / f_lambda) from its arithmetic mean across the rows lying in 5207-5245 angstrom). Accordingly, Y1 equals -1.18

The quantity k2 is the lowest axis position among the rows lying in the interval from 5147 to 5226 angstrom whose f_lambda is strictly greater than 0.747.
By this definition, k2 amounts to 5150.52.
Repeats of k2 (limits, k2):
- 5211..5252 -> 5212.56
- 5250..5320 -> 5253.53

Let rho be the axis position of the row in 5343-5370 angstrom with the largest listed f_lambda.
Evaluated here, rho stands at 5358.60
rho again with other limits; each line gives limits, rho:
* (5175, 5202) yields 5176.68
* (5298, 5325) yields 5311.92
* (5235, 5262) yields 5239.04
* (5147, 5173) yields 5160.02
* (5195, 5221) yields 5212.56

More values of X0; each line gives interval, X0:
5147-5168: 2.55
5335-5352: 1.26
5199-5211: 1.59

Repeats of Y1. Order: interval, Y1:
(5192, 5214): -1.20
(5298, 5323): -1.26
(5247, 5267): -1.19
